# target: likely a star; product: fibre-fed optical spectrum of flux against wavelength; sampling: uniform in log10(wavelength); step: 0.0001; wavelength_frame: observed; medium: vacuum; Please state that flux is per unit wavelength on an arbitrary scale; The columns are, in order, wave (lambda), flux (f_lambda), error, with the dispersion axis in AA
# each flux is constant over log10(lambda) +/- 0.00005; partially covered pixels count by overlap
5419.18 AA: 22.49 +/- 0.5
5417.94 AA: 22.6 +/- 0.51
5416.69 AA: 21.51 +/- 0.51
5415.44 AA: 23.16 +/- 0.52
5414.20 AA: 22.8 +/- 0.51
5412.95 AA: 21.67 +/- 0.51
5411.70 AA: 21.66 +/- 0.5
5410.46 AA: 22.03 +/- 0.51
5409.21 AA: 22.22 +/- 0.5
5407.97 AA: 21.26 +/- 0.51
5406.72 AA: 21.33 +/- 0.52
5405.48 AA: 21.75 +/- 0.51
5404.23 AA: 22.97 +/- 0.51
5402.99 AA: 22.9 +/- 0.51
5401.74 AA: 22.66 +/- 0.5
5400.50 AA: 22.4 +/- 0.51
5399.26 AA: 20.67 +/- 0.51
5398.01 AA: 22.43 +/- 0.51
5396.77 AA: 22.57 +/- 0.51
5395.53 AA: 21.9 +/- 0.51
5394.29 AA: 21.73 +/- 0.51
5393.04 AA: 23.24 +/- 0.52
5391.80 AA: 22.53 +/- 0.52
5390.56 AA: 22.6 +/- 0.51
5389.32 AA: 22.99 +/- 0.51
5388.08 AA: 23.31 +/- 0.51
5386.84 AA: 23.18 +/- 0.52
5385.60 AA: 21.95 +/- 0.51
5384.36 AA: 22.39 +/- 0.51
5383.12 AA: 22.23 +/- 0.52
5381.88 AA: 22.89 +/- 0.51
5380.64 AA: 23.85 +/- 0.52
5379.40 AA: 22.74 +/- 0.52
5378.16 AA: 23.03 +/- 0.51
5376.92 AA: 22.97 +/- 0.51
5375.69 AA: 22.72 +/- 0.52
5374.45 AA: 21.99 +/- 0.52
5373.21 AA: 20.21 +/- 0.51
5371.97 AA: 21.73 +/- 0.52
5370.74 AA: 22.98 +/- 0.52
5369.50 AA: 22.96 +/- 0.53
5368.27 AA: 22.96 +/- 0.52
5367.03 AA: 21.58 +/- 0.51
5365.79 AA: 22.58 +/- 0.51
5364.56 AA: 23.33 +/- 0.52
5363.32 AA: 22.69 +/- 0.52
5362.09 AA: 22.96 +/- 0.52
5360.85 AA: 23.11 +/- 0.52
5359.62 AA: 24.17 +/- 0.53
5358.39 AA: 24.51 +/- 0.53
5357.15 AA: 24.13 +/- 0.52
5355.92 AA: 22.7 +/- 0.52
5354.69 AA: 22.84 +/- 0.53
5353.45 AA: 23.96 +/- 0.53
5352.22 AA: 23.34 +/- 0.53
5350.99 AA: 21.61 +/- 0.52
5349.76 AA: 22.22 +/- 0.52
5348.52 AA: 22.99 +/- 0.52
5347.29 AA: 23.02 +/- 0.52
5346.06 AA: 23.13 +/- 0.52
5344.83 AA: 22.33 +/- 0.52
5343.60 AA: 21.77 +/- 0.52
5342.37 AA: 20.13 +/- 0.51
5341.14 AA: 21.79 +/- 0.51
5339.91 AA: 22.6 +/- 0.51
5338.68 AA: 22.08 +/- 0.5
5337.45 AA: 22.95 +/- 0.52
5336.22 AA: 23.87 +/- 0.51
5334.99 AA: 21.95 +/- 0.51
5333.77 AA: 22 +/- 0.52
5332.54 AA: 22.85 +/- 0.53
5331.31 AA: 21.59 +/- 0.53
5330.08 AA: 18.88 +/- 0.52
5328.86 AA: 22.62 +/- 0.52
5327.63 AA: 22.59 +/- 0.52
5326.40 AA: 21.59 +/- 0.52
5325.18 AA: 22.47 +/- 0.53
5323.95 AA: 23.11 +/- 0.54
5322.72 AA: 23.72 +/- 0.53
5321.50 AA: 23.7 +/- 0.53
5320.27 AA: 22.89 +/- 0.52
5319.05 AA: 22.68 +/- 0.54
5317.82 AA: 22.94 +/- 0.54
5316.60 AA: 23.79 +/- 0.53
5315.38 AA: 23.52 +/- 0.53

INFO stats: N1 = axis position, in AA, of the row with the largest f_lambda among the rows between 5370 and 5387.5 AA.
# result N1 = 5380.64 AA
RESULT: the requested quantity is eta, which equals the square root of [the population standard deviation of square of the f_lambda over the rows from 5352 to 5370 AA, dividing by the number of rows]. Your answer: 5.8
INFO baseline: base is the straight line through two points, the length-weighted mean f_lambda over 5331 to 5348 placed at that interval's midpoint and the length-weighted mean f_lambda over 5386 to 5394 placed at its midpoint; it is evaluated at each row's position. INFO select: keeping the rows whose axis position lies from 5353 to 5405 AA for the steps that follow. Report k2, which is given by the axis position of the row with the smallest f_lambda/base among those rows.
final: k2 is 5373.21 AA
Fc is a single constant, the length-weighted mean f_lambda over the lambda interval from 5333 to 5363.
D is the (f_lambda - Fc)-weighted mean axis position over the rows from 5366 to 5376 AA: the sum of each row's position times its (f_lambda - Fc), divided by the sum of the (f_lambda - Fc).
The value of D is 5372.1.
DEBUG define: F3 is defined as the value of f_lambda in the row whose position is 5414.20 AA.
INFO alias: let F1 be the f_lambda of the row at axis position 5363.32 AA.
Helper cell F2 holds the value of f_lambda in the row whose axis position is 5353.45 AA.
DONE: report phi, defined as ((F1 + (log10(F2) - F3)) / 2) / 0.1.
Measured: 6.3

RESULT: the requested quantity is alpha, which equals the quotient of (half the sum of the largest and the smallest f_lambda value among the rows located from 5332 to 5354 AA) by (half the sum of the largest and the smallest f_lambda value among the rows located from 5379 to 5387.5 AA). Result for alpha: 0.96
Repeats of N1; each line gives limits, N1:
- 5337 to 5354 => 5353.45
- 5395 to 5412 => 5404.23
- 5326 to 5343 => 5336.22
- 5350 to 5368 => 5358.39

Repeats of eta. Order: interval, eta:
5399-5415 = 5.5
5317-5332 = 7.3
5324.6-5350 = 6.7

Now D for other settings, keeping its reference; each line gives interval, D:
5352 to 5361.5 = 5357.1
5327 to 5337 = 5330.2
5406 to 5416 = 5409.1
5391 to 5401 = 5397.6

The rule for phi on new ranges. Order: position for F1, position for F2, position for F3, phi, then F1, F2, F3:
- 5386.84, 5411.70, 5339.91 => 9.6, 23.18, 21.66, 22.6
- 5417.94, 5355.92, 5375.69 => 6.2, 22.6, 22.7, 22.72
